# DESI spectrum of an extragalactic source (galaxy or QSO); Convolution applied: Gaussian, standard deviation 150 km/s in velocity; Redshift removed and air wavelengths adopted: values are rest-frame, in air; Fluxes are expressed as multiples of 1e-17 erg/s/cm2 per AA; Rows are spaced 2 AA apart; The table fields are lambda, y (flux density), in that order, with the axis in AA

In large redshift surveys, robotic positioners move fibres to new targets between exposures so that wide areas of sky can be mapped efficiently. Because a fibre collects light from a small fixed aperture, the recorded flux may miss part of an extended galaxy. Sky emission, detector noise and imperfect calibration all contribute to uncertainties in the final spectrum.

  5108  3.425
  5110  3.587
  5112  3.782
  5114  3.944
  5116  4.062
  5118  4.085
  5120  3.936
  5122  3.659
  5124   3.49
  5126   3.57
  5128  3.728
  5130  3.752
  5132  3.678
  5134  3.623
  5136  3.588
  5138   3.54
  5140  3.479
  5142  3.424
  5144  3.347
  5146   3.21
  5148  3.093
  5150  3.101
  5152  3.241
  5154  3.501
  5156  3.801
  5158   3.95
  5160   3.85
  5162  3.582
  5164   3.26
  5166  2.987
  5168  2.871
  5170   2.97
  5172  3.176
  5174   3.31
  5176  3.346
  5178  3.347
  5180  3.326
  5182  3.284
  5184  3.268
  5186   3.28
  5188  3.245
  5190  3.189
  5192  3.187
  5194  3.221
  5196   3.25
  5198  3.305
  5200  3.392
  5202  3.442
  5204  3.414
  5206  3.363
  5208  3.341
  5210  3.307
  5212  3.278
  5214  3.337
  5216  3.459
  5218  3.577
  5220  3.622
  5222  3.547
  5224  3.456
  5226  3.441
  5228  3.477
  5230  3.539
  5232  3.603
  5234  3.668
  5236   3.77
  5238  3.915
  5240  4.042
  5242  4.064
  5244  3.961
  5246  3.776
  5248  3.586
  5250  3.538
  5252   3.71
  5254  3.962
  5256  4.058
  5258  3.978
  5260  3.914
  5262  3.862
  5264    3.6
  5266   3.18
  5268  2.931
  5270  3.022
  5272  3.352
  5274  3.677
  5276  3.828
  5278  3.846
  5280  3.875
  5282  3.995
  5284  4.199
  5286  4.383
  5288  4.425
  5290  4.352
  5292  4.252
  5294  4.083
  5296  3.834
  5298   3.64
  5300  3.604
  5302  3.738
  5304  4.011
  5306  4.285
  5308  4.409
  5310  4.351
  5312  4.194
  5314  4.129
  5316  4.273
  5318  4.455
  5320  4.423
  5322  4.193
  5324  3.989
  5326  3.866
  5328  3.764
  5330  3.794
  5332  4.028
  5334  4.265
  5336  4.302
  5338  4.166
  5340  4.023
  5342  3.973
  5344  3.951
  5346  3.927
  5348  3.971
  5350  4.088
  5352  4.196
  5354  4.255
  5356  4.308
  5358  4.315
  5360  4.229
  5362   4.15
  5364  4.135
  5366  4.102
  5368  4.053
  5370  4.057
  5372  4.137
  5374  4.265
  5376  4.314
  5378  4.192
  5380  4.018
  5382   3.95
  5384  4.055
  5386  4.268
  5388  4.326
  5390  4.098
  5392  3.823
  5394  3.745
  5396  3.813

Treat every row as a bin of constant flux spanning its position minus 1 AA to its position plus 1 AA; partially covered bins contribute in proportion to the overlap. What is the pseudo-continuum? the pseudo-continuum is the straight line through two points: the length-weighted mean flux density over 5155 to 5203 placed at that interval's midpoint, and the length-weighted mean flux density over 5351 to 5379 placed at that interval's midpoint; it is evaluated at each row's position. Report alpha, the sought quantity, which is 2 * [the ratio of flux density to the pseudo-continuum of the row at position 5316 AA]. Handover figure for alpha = 2.16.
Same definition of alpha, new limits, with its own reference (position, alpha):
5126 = 2.32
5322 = 2.10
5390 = 1.90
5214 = 1.91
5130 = 2.42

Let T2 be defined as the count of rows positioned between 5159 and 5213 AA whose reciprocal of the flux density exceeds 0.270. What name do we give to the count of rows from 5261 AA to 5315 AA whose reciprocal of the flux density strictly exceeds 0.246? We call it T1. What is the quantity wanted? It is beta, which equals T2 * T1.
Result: 416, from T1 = 16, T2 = 26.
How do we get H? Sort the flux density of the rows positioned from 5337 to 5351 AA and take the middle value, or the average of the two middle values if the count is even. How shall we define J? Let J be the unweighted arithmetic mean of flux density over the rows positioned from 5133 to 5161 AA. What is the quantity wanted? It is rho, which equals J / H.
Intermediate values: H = 3.97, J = 3.48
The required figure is 0.88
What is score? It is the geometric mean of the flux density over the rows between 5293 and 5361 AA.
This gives 4.1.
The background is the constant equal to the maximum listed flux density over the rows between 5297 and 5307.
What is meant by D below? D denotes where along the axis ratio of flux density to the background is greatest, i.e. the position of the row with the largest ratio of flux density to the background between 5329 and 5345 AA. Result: 5336 AA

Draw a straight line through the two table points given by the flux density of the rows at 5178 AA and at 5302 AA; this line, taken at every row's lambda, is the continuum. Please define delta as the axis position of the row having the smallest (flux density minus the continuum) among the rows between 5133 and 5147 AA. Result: 5146 AA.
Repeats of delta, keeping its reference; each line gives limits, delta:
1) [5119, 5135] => 5124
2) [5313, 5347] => 5328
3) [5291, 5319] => 5300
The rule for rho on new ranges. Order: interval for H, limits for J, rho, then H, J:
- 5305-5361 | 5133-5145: 0.83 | 4.19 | 3.50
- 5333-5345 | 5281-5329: 1.01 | 4.09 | 4.12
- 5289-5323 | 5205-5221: 0.81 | 4.19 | 3.41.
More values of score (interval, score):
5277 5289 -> 4.1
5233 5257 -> 3.8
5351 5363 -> 4.2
